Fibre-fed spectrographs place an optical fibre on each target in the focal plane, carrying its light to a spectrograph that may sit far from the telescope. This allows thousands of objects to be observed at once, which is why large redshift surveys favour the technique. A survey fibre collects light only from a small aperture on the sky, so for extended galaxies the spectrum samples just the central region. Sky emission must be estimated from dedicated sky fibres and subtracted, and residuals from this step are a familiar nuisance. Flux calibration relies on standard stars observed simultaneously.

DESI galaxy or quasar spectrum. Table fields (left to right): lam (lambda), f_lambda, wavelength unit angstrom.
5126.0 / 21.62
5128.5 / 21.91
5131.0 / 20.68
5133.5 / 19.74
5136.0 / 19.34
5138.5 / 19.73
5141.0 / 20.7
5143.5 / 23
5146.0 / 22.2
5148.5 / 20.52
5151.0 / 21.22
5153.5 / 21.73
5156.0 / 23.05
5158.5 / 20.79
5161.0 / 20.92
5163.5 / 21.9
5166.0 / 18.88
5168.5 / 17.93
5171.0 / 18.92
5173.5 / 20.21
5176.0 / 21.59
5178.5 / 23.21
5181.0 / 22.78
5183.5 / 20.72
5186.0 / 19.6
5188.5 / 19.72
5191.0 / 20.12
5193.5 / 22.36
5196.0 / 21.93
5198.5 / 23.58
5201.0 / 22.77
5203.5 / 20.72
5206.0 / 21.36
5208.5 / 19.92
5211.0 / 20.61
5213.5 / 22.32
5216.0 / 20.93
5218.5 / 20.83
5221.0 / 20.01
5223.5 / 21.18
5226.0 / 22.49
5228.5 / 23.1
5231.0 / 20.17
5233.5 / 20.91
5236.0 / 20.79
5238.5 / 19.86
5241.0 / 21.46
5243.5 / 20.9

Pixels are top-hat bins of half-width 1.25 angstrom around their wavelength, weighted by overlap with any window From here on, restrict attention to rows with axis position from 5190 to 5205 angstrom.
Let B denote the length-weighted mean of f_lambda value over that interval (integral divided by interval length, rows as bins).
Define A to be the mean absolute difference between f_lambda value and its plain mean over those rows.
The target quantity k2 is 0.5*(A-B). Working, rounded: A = 1.0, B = 21.9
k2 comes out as -10.5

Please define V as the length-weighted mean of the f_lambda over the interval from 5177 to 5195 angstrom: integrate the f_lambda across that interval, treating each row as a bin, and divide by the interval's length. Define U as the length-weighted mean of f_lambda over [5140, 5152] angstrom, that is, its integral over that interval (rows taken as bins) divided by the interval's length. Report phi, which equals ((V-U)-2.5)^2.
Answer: 8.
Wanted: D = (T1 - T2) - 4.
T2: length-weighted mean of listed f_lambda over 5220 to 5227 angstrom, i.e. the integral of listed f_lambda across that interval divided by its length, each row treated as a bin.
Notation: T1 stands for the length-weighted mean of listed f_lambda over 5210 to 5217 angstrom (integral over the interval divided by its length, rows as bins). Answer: -3.9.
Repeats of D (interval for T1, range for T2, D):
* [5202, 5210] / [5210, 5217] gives -4.6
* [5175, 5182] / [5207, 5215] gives -2.4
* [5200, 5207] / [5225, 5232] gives -4.4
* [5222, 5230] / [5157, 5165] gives -3.1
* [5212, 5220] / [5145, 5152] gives -4.0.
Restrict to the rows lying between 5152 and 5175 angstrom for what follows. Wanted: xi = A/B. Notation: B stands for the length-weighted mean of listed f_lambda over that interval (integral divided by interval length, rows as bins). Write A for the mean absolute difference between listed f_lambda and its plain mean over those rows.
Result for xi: 0.065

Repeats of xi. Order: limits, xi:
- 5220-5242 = 0.040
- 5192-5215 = 0.044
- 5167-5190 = 0.067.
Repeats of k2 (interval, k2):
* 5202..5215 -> -10.2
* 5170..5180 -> -9.8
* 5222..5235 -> -10.3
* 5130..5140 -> -9.7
